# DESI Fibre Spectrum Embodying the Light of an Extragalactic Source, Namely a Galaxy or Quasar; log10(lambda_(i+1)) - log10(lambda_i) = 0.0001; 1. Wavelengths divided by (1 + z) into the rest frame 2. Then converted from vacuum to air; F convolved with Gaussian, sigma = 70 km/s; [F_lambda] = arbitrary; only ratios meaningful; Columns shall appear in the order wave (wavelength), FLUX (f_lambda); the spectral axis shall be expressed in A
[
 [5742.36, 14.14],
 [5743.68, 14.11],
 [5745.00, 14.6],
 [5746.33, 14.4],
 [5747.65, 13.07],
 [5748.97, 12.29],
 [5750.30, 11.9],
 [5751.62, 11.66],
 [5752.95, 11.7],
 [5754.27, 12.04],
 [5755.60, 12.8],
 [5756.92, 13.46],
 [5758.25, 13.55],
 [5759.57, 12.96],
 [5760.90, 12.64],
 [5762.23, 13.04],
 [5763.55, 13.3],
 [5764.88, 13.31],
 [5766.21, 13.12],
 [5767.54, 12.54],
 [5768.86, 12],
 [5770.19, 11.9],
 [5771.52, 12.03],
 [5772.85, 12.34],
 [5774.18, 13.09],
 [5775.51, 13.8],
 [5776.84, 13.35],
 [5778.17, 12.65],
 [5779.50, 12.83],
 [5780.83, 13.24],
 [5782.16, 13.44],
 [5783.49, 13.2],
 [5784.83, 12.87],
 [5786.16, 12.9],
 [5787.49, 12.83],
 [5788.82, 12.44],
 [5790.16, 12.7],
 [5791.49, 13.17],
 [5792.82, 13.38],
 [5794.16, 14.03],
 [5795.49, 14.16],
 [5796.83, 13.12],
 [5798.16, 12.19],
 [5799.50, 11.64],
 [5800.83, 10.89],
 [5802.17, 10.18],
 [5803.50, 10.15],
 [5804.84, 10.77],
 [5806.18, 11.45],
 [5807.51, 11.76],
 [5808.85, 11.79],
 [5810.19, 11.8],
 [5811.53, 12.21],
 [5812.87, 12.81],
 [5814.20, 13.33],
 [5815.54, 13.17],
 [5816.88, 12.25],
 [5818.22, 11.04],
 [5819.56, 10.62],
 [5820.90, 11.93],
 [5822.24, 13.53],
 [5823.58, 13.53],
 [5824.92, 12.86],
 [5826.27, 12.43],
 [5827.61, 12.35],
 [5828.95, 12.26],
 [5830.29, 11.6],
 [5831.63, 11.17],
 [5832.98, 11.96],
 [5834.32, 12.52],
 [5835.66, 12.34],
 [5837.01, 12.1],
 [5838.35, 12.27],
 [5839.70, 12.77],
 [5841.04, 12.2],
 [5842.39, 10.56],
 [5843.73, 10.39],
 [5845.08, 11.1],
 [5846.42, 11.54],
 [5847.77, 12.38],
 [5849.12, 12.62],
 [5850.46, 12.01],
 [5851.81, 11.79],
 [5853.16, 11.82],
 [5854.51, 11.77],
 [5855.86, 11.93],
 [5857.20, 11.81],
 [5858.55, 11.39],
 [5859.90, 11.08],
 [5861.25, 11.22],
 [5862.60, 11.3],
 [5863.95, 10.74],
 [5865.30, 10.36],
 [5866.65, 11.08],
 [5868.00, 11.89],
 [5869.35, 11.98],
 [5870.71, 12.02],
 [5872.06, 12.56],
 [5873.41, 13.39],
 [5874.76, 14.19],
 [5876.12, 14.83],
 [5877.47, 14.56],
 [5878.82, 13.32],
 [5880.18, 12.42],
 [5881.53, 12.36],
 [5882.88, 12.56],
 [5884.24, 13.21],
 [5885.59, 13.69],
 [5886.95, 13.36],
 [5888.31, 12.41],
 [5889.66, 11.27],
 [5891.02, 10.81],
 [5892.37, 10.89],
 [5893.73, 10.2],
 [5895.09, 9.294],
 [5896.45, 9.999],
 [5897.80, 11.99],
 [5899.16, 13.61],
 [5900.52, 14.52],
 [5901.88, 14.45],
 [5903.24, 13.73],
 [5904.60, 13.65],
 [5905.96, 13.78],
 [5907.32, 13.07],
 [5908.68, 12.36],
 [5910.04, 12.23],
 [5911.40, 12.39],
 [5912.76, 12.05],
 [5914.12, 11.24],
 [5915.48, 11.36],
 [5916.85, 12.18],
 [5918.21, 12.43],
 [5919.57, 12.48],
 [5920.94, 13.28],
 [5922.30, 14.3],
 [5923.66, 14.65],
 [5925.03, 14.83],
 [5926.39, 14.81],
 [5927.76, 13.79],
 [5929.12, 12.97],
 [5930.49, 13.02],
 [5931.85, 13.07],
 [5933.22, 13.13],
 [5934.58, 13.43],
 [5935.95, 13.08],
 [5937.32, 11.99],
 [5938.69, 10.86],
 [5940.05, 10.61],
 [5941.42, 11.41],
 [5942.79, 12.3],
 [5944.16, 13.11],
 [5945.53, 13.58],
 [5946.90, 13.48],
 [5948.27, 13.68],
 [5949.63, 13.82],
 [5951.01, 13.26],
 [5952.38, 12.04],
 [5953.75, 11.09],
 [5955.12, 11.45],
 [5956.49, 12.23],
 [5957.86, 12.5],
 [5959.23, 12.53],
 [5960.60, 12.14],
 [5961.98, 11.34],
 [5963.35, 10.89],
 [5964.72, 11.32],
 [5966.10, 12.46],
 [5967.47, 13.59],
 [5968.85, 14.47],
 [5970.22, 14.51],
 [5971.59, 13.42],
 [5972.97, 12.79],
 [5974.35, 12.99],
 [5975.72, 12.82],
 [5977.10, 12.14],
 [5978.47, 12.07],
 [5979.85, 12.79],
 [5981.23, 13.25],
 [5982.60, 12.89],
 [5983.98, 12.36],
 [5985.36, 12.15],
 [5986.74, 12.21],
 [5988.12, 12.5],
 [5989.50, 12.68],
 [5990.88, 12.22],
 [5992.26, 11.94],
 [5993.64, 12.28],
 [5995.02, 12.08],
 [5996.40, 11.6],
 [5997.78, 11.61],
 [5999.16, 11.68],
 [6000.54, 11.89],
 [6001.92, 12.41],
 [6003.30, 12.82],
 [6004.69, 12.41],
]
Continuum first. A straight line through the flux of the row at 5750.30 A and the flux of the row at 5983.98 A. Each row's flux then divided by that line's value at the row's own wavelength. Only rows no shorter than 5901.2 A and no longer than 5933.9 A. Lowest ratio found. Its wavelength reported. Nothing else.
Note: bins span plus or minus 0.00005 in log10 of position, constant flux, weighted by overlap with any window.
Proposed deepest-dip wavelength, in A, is 5914.12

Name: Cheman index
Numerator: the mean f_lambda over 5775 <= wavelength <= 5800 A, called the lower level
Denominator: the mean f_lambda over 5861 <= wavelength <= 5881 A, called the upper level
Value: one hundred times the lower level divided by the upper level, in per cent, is 105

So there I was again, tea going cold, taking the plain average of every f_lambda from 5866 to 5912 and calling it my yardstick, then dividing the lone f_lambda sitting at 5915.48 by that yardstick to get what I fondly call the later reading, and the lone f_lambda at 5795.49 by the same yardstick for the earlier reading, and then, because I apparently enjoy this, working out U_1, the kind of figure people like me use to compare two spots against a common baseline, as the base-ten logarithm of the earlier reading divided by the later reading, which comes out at 0.10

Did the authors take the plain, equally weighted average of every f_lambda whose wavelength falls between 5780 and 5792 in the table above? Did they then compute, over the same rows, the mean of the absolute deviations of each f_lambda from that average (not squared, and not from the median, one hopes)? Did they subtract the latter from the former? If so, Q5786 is 12.7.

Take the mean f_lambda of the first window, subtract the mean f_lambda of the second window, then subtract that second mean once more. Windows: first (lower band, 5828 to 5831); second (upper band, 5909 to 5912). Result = -12.7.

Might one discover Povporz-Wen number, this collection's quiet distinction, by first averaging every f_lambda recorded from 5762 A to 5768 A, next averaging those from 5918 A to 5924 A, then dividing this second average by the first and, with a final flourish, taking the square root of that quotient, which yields 1.01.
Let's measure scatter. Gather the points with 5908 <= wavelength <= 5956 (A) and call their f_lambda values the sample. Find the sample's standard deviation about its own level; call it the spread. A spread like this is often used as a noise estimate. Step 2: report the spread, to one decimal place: 1.1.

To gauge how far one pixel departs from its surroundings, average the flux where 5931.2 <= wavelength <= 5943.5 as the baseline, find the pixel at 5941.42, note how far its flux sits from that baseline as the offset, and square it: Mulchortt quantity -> 1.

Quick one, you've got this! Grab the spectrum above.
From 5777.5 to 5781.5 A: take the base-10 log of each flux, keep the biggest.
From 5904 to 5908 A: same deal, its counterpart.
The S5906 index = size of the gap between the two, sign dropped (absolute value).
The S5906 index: 0.017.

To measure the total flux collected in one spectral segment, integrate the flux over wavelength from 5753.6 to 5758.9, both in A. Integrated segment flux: 68.7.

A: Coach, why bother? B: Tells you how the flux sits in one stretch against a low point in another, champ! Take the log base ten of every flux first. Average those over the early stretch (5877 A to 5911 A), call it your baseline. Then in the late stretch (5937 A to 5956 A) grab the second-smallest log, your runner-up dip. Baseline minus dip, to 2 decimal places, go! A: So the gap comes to 0.06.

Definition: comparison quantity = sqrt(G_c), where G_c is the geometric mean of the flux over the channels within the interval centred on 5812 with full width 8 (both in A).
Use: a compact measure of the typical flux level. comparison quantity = 3.54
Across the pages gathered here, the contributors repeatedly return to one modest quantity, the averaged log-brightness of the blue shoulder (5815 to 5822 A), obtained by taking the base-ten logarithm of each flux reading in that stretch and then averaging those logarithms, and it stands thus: 1.07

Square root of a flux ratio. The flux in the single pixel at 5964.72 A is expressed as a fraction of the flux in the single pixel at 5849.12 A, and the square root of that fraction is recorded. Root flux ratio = 0.95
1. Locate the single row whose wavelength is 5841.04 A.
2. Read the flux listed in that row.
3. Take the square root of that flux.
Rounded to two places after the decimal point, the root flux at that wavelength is 3.49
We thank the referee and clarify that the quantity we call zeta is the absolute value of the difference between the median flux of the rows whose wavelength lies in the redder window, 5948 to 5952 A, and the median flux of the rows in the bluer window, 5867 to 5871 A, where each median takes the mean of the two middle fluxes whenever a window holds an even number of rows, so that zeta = 1.7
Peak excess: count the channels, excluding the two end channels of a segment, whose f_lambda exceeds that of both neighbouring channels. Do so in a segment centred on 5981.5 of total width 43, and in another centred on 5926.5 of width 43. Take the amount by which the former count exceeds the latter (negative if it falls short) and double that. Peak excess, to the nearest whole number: 2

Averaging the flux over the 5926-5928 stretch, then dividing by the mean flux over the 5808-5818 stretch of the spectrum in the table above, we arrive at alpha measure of 1.15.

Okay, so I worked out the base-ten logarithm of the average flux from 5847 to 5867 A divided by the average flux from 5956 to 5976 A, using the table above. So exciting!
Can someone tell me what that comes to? -0.040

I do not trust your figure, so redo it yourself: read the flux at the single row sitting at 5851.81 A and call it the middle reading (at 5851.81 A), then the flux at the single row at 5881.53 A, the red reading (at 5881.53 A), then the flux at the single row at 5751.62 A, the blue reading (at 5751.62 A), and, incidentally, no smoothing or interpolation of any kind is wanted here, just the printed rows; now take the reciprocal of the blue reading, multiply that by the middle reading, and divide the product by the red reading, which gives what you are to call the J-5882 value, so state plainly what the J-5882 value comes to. 0.082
